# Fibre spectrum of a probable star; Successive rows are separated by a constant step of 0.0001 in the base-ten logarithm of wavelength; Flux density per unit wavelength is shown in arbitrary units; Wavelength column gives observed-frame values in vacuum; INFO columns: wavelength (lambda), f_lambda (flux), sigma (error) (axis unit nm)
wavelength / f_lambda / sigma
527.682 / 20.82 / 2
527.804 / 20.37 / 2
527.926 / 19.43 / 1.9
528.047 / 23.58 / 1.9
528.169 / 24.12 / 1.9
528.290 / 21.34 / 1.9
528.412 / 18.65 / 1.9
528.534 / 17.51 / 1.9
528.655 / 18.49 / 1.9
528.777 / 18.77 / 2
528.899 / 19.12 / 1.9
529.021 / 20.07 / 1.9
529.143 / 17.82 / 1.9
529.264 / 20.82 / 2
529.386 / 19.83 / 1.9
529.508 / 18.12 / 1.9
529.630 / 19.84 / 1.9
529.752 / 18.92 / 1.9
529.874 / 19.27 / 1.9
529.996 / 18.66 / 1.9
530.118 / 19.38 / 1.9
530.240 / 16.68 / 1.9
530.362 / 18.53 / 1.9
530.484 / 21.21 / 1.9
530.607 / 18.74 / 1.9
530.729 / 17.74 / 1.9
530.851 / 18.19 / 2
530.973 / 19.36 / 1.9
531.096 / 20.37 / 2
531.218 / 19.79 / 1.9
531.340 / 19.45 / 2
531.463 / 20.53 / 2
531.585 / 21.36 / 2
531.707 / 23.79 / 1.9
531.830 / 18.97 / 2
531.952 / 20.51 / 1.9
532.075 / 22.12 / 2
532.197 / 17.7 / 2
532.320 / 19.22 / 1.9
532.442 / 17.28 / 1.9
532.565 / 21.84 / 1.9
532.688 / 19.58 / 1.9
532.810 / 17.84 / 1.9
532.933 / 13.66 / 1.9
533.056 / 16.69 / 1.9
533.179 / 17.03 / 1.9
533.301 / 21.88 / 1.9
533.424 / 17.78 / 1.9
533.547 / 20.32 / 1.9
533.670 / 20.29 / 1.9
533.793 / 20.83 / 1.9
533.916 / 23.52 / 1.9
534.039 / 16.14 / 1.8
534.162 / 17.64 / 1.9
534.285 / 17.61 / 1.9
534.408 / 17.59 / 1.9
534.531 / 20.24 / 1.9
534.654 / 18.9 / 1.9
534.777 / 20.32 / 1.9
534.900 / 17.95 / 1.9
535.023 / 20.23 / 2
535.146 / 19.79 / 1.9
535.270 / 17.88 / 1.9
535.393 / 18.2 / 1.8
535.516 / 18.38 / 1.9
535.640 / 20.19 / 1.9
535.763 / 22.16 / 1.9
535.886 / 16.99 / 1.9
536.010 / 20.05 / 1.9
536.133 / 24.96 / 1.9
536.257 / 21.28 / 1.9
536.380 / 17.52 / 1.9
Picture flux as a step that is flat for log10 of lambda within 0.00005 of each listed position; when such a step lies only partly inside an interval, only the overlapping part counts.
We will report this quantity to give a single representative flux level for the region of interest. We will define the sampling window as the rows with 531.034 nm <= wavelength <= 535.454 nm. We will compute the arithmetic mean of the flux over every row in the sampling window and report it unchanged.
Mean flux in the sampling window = 19.3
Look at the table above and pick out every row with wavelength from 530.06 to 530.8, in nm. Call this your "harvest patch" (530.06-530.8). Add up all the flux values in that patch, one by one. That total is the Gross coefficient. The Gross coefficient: 112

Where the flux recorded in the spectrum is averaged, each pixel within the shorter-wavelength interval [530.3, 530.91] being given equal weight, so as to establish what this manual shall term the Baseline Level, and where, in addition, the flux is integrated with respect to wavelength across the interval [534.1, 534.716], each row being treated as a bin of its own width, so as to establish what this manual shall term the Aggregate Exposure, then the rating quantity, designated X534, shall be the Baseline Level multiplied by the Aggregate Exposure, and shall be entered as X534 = 214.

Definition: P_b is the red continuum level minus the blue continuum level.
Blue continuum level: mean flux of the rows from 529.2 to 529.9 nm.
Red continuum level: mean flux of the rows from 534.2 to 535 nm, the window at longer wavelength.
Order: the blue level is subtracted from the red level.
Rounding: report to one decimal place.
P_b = -0.7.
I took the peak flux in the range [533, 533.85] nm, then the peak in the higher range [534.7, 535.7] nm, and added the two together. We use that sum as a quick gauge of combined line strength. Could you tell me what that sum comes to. 42.2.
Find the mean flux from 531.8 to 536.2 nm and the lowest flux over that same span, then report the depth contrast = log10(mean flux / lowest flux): 0.149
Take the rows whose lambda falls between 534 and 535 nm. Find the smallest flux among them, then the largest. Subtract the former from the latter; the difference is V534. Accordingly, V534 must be 4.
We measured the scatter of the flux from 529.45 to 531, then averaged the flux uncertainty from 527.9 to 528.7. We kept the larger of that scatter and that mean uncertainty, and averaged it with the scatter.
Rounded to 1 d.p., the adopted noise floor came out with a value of 1.5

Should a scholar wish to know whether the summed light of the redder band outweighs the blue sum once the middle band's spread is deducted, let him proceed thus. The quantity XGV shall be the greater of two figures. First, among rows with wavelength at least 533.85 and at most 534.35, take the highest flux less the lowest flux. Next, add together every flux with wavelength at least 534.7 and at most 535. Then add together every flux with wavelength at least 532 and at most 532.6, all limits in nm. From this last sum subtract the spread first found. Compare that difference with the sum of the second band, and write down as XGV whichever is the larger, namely 91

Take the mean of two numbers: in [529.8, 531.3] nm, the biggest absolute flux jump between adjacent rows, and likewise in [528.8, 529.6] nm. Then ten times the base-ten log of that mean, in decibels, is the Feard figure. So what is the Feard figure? 4.5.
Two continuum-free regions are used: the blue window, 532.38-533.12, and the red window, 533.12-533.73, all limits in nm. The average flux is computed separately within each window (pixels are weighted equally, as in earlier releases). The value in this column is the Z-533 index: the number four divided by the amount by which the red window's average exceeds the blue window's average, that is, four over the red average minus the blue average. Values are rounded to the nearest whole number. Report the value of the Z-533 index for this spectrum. 2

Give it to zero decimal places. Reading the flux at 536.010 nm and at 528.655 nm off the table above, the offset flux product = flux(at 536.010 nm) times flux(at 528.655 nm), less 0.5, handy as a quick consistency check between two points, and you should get 370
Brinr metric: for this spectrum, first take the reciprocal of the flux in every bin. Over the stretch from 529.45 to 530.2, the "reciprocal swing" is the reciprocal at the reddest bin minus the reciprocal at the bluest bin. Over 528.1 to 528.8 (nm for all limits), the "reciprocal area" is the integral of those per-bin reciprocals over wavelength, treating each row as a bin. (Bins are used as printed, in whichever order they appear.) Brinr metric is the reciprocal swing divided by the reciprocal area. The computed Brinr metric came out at -0.10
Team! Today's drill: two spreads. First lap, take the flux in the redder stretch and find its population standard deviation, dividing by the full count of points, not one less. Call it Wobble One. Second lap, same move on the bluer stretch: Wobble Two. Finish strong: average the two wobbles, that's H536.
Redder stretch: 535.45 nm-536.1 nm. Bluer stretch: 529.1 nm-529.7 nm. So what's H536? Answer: 1.45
